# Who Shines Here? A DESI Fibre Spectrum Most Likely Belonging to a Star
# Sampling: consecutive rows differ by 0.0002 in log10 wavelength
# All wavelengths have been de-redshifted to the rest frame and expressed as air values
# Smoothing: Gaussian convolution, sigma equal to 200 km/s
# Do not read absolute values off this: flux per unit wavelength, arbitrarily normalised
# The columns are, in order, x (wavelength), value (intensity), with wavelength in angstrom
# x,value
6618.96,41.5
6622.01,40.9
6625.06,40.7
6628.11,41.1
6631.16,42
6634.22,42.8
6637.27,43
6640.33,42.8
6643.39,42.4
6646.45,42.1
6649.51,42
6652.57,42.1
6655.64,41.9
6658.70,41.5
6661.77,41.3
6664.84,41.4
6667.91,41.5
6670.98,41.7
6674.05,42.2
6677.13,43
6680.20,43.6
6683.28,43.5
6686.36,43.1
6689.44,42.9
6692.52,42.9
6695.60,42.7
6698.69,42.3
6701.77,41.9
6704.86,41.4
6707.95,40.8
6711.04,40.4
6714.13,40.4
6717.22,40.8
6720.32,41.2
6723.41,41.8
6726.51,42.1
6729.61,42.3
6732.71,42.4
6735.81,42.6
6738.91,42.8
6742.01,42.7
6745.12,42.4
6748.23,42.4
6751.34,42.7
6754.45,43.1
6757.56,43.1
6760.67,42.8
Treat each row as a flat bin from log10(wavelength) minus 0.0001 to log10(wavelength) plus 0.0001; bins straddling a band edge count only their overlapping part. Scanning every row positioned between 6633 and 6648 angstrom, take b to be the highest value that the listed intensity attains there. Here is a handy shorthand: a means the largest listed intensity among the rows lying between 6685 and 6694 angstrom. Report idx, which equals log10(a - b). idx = -1.0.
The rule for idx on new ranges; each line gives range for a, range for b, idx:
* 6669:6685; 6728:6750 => -0.1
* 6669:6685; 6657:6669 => 0.3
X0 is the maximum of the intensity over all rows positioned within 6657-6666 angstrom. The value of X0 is 41.5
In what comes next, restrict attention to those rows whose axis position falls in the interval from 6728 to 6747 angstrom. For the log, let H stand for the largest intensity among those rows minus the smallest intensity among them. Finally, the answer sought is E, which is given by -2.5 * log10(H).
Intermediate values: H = 0.5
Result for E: 0.8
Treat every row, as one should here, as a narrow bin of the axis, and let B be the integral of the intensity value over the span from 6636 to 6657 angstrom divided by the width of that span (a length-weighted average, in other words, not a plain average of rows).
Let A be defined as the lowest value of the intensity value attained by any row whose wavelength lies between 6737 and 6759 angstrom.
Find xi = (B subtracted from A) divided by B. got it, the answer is 0.002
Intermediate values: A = 42.4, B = 42.3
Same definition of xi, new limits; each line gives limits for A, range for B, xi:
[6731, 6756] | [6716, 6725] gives 0.027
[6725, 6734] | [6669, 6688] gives -0.017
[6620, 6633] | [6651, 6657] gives -0.031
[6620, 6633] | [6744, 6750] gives -0.040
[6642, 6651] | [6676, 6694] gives -0.027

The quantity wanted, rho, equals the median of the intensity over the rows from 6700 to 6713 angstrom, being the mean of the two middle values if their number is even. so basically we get 41.1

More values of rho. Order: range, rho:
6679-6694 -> 43.1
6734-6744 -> 42.7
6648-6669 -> 41.5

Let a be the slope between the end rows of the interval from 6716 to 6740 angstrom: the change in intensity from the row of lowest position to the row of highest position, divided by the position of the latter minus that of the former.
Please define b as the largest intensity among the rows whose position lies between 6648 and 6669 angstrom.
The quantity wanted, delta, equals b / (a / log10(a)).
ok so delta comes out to -473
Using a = 0.09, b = 42.1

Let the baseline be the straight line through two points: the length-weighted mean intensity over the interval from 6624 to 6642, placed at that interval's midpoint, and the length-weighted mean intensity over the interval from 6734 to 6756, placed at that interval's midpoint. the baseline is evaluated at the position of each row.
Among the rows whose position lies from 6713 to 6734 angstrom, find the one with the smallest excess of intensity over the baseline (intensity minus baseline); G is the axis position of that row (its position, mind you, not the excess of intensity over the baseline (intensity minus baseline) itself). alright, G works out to 6714.13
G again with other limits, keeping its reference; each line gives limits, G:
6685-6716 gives 6714.13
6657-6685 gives 6661.77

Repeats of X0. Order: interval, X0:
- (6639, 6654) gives 42.8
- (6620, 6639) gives 43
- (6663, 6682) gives 43.6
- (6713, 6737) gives 42.6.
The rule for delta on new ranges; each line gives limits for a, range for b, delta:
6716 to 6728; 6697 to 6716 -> -258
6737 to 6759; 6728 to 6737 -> -4750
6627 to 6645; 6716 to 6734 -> -533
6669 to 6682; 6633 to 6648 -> -143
